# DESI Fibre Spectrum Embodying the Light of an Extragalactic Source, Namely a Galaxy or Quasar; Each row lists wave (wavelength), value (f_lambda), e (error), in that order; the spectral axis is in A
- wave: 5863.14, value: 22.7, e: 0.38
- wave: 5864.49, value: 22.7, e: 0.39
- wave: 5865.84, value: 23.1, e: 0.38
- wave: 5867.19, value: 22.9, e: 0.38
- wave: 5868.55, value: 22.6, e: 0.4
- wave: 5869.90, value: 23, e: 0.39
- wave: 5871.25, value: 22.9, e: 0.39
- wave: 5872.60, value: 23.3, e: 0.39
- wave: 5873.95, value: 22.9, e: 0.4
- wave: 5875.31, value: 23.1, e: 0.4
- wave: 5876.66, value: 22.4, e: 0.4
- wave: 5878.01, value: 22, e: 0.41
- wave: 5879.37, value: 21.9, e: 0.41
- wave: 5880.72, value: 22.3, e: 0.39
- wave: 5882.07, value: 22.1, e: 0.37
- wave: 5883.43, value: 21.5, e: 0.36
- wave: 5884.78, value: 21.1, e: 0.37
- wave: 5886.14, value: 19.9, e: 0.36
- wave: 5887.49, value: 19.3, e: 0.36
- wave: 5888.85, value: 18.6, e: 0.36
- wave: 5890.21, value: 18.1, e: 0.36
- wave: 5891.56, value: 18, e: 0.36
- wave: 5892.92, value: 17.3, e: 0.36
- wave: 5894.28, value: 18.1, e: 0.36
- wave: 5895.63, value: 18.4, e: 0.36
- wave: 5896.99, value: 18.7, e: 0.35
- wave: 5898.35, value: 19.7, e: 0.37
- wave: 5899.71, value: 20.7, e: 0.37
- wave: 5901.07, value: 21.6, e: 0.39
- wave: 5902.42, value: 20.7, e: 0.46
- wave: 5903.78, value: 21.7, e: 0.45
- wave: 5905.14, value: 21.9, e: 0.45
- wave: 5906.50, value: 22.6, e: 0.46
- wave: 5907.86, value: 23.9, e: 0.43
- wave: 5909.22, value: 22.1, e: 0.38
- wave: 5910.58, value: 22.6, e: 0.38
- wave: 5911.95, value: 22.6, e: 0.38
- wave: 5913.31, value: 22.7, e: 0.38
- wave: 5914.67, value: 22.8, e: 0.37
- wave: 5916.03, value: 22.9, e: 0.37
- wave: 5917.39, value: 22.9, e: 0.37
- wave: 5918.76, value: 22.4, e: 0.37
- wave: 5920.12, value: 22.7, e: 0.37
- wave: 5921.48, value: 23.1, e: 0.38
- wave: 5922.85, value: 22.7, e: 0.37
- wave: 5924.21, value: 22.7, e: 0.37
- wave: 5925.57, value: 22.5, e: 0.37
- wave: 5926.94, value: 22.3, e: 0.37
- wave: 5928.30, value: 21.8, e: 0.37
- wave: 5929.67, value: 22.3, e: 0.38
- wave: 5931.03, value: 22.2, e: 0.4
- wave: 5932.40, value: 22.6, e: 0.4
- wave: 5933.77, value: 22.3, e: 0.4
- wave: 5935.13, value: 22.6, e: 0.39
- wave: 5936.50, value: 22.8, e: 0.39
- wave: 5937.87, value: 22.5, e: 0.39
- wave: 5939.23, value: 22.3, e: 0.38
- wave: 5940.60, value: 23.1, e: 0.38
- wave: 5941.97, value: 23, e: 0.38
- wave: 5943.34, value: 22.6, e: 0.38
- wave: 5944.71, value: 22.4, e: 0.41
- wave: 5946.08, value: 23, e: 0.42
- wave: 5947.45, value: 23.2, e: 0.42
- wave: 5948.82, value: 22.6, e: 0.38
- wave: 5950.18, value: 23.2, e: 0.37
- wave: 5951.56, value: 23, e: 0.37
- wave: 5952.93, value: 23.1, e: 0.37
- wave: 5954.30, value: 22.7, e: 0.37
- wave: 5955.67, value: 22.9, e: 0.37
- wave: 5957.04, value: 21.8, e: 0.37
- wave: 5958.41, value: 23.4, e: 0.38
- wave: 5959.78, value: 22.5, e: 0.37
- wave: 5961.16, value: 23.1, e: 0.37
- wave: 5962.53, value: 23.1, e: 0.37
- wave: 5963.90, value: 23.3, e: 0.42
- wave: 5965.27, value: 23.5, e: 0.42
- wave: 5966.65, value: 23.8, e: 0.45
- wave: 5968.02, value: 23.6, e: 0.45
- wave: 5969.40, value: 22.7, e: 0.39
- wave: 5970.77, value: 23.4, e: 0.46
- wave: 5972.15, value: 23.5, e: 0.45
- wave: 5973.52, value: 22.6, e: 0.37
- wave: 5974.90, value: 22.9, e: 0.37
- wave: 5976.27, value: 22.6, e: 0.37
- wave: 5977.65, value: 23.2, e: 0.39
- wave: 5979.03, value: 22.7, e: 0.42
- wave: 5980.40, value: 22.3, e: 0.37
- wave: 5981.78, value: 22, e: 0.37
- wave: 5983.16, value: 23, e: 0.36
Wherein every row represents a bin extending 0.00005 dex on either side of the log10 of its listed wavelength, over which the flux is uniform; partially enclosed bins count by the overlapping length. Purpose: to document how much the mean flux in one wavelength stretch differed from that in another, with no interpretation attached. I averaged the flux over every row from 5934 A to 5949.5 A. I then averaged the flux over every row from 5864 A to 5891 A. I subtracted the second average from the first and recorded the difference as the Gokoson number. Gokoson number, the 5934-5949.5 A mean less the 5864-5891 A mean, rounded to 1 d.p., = 1.0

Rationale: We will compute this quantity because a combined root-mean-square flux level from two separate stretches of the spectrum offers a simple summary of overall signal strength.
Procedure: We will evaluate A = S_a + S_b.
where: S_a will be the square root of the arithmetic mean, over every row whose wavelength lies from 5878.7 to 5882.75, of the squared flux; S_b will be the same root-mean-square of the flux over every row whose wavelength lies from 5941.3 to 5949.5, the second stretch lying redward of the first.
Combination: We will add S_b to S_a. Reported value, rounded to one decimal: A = 44.9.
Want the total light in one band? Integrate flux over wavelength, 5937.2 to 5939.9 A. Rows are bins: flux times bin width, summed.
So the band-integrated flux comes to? 61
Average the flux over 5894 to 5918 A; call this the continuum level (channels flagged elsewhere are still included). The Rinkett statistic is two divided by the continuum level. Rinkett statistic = 0.093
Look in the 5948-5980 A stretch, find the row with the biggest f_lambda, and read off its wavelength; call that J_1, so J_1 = 5966.65 A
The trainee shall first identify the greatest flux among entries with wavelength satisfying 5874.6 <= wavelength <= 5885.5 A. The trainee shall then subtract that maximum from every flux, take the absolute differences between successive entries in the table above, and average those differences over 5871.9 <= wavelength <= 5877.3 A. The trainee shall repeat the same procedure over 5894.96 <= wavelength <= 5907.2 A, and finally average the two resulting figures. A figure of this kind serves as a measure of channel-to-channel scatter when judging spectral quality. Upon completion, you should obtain 0.59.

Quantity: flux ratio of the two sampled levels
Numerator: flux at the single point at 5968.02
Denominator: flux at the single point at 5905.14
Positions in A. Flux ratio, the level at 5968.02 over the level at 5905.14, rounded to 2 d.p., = 1.08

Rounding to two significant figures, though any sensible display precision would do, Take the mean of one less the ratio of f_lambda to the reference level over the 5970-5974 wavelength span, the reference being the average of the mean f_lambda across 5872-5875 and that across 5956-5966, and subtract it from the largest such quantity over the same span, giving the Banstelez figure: 0.025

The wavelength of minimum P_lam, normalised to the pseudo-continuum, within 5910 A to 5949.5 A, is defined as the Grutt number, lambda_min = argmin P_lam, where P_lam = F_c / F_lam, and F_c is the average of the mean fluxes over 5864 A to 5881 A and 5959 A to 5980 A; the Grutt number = 5947.45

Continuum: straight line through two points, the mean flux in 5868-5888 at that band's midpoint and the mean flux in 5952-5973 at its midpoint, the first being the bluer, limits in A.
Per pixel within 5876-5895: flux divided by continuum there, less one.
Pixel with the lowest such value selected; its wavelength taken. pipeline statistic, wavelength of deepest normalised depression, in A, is 5892.92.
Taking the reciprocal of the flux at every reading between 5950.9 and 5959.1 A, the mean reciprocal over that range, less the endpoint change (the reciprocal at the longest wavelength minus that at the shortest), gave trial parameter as 0.0446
